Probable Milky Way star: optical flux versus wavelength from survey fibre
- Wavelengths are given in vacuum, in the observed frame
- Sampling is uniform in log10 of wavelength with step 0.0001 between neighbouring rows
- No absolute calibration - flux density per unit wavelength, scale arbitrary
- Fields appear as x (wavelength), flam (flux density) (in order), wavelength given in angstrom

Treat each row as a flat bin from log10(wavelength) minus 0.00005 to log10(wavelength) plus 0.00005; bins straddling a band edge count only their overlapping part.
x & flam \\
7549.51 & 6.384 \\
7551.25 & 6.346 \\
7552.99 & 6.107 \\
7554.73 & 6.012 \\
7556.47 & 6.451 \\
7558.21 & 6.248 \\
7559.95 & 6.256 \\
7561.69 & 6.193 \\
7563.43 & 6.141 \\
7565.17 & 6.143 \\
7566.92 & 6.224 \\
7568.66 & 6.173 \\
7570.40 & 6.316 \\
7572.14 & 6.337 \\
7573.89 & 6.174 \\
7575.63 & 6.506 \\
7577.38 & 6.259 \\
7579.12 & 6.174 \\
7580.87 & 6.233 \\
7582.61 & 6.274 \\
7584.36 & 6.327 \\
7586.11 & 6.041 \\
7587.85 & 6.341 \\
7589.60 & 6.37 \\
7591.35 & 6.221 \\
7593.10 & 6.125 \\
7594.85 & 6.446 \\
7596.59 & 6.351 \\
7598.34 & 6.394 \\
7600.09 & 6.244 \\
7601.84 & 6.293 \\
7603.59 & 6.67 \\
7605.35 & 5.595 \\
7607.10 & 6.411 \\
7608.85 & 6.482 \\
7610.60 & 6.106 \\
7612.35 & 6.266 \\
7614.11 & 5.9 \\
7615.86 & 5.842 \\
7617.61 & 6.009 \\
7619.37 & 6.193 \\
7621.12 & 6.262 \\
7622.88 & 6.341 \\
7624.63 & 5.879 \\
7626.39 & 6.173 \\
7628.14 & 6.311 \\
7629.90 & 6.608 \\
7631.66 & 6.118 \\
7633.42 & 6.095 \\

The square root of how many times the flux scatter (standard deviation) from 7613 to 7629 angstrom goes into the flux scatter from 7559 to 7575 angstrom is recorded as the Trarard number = 0.61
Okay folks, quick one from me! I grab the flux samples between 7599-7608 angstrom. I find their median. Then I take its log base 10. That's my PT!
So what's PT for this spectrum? 0.799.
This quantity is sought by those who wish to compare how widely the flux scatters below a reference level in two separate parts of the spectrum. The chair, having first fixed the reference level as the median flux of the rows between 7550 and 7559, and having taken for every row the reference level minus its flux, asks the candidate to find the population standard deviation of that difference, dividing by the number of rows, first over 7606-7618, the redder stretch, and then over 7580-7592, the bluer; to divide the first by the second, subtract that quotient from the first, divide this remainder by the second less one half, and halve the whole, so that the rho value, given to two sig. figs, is 2.5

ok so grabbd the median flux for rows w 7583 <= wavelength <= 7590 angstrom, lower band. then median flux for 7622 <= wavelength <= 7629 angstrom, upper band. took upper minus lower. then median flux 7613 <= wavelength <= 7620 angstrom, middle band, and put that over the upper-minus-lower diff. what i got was -65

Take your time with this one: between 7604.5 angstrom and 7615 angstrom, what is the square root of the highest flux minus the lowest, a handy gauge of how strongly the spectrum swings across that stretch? 0.9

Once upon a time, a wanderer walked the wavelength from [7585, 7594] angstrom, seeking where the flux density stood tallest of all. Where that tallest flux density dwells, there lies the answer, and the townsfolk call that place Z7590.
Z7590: 7589.60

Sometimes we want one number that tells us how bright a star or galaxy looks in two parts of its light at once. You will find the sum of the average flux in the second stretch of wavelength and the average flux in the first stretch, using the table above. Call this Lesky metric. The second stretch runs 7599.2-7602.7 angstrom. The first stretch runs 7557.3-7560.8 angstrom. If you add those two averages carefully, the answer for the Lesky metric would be 12.5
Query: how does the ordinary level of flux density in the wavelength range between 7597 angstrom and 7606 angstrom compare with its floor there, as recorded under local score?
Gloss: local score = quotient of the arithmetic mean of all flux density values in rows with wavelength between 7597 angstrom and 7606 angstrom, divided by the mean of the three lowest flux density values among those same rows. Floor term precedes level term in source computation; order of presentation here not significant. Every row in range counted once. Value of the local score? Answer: 1.03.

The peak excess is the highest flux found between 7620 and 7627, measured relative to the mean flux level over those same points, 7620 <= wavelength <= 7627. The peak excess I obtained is 0.18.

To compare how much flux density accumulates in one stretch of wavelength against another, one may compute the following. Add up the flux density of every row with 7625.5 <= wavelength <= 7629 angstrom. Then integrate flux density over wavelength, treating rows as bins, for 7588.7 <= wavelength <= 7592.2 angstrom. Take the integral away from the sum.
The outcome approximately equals -9.52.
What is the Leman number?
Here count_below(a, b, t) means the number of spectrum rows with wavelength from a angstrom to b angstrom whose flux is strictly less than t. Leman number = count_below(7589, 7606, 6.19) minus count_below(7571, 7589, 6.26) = -3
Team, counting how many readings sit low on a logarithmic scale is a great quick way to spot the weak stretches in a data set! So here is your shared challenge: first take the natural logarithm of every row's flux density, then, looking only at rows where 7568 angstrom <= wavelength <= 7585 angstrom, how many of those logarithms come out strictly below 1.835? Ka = 5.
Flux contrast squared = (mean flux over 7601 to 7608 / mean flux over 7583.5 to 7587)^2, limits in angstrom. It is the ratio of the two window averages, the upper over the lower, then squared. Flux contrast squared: 1.02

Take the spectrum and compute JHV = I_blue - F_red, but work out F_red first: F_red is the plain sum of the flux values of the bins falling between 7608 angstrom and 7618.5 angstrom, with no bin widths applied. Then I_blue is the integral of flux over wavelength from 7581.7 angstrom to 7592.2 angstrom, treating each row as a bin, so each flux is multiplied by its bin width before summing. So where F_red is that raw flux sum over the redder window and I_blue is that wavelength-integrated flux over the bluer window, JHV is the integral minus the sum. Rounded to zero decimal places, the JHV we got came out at 29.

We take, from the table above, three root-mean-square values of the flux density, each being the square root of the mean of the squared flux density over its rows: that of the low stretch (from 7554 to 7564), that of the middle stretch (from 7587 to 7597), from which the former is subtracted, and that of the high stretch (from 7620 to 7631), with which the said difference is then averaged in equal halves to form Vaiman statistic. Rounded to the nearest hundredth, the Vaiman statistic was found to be 3.18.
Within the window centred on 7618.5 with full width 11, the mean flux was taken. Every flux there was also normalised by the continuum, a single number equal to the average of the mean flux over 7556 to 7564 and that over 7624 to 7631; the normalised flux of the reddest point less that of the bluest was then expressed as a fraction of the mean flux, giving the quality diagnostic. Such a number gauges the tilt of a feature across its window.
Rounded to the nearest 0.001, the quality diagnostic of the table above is 0.012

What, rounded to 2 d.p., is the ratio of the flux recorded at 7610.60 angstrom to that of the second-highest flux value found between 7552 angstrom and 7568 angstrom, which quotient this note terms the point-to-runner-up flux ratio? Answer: 0.98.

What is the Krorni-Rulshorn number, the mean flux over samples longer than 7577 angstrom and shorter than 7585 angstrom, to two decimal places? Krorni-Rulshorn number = 6.25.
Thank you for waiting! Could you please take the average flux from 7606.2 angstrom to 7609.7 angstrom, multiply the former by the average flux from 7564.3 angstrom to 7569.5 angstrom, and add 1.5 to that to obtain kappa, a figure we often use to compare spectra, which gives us 41.3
